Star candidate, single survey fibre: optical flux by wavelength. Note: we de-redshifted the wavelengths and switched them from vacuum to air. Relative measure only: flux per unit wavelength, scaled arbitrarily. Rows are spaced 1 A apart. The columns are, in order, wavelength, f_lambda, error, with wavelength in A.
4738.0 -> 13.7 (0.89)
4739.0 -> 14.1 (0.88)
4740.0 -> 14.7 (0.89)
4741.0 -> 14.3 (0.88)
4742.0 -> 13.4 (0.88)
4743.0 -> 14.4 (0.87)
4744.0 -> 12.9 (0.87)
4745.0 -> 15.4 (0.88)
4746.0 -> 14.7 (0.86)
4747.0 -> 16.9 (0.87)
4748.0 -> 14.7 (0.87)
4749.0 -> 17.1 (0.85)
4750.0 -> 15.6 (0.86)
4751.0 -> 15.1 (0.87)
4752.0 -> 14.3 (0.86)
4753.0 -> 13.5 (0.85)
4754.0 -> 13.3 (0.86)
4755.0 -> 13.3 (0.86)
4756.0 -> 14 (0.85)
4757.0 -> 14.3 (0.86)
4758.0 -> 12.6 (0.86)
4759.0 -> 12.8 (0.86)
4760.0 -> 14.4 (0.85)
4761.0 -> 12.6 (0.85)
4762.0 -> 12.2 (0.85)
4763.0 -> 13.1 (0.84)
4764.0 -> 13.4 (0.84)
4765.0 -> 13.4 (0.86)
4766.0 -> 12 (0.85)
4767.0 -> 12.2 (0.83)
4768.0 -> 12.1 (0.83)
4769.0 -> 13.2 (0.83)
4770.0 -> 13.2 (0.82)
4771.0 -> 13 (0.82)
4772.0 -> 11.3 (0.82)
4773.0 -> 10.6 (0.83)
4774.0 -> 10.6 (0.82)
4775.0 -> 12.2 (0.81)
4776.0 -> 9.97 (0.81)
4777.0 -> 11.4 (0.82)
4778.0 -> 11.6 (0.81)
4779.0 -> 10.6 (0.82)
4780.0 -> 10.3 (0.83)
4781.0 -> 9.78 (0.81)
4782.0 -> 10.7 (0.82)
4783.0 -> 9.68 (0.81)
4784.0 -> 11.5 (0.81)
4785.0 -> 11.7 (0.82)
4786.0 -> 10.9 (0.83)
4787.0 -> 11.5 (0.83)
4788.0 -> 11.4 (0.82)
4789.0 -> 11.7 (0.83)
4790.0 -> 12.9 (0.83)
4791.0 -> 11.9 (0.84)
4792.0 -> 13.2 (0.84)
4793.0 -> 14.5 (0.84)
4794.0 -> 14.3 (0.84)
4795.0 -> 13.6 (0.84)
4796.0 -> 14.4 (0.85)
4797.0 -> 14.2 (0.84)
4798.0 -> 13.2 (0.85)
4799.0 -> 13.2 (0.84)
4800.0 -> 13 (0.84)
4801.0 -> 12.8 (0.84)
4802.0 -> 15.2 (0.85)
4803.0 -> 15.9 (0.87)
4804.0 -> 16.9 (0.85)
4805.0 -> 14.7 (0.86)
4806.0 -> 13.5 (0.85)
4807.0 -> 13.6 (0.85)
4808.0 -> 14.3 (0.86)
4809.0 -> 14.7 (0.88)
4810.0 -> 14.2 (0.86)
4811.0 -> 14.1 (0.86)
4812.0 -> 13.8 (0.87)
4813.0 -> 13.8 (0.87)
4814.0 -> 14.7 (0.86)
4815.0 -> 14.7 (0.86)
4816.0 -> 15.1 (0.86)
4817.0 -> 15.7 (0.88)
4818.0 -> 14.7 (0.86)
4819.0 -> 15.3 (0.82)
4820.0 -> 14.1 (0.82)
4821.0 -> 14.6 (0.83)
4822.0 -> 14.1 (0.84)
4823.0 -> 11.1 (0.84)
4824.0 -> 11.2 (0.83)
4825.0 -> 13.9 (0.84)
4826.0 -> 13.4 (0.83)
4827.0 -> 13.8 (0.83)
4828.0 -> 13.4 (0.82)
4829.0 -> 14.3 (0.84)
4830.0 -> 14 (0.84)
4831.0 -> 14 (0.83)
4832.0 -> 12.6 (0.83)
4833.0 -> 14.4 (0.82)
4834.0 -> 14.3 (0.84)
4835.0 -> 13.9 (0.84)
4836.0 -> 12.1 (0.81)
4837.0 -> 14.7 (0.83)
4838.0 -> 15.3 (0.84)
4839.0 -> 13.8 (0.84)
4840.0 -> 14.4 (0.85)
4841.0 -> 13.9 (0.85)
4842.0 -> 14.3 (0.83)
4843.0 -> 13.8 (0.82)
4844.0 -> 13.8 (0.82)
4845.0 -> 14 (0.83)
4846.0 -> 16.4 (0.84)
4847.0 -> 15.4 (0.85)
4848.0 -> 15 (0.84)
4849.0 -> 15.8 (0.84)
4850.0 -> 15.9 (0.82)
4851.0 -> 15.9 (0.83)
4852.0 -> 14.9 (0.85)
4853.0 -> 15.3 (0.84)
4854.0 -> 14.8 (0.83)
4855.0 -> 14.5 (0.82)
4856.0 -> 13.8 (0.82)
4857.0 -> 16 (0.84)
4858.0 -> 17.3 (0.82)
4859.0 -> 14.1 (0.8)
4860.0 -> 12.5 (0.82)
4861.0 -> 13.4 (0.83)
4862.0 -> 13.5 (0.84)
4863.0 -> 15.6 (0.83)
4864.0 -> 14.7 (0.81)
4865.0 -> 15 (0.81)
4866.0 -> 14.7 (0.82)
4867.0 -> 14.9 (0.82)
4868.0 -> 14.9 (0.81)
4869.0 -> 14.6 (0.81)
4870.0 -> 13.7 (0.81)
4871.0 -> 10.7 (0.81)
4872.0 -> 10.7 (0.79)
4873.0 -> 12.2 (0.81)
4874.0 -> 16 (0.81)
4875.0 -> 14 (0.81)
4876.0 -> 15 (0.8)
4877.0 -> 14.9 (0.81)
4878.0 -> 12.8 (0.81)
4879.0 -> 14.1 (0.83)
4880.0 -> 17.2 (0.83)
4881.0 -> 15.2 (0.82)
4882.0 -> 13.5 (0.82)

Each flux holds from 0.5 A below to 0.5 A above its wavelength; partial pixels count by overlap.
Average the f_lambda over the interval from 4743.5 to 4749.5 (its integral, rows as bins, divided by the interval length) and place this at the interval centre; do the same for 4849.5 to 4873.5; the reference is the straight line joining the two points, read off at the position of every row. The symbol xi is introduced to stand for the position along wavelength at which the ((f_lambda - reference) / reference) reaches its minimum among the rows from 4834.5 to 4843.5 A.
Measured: 4836.0 A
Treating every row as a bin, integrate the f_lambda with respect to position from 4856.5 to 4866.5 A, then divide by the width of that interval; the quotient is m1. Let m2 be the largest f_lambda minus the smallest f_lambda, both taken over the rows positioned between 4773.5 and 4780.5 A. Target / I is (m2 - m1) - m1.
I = -27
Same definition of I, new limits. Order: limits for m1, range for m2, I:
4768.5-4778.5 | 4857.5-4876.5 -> -17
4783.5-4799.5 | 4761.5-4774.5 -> -23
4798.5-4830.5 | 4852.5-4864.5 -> -23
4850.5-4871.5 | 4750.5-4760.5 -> -27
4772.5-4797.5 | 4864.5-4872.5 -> -19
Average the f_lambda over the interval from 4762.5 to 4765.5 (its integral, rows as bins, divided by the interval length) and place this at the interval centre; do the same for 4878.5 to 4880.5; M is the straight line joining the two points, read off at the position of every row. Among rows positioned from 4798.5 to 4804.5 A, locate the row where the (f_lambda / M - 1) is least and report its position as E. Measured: 4801.0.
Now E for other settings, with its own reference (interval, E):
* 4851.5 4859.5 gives 4856.0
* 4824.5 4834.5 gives 4832.0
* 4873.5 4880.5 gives 4878.0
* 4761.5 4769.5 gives 4766.0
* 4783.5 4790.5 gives 4786.0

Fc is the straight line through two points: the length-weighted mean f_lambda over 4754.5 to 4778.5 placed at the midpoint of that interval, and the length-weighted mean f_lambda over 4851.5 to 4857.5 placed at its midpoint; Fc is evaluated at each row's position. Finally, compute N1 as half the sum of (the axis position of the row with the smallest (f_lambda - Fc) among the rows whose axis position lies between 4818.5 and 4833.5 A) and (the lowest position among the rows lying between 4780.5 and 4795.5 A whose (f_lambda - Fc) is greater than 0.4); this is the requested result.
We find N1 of 4808.0 A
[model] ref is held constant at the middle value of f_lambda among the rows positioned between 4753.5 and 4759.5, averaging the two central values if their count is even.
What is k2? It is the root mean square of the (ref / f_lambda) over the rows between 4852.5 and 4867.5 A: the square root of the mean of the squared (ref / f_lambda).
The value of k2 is 0.91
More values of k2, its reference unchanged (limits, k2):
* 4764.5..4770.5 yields 1.05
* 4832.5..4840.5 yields 0.95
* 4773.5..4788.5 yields 1.23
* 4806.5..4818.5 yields 0.92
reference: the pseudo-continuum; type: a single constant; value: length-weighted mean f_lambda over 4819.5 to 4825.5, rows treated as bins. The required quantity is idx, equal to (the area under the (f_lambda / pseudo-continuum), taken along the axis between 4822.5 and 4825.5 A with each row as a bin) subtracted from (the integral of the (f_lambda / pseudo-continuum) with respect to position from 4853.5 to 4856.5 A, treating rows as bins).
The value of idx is 0.52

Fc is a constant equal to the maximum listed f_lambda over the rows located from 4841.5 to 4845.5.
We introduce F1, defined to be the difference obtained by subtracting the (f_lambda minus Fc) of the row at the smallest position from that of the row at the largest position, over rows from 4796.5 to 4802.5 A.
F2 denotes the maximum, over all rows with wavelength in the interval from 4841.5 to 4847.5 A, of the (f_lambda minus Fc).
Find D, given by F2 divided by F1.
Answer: 2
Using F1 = 1.0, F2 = 2.1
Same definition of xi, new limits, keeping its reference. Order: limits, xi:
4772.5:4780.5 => 4776.0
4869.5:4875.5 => 4871.0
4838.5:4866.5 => 4860.0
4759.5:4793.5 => 4783.0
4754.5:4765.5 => 4762.0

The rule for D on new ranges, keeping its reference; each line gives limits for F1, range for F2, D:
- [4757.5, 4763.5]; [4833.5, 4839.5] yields 2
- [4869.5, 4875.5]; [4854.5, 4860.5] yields 10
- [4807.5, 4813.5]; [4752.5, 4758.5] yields 0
